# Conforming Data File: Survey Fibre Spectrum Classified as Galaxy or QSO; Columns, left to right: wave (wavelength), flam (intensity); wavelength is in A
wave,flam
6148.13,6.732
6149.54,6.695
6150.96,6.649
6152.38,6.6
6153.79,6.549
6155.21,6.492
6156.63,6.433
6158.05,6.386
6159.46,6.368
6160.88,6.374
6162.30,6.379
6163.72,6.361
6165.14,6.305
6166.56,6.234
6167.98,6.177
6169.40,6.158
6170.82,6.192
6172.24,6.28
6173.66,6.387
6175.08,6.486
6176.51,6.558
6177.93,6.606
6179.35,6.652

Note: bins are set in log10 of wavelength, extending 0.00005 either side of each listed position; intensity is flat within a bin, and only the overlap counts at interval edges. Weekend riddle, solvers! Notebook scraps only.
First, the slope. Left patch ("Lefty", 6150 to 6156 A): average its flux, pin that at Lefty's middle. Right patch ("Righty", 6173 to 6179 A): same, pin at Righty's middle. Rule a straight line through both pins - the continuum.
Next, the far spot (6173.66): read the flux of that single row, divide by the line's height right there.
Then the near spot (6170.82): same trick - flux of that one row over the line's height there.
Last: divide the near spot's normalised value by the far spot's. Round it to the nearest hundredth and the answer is 0.97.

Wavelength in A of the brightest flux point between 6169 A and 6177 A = 6176.51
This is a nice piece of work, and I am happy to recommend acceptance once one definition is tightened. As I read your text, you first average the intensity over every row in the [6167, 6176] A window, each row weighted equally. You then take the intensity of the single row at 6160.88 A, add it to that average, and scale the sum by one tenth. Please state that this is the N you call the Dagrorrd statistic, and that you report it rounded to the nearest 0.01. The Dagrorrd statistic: 1.27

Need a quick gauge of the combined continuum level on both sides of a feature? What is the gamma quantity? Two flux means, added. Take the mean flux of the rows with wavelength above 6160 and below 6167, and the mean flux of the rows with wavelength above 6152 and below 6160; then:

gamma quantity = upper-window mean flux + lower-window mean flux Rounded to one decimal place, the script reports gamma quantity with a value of 12.8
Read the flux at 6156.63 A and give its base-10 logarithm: 0.808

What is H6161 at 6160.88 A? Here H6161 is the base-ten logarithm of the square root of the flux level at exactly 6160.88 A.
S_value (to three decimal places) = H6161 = 0.402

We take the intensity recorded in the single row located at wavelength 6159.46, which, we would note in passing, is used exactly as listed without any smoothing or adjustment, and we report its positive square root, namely 2.52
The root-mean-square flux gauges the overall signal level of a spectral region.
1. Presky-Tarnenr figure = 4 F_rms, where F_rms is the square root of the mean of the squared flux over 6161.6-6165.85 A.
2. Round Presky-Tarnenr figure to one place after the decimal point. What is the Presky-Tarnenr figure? 25.4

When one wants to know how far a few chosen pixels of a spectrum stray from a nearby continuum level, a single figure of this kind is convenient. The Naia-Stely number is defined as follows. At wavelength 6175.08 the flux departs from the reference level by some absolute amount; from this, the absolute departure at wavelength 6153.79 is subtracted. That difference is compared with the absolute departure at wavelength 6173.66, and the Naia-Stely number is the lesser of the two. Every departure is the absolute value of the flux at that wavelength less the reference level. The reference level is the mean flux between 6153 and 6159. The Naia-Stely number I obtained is -0.06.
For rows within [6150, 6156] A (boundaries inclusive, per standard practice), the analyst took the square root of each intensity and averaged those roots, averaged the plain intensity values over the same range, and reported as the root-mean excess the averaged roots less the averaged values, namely -4.01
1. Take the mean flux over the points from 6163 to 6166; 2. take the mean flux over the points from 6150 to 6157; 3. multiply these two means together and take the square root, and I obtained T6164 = 6.44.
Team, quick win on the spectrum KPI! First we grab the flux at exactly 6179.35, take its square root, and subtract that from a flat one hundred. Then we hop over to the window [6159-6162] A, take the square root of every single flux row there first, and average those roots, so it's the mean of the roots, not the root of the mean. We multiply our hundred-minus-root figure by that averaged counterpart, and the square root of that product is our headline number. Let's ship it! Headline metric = 15.7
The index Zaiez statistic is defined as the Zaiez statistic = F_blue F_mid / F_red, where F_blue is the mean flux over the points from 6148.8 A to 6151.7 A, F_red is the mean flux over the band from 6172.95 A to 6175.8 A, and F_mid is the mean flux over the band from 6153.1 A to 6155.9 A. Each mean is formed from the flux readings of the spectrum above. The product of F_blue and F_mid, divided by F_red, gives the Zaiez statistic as 6.76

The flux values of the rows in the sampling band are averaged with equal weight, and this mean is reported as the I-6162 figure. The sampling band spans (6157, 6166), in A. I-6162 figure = 6.36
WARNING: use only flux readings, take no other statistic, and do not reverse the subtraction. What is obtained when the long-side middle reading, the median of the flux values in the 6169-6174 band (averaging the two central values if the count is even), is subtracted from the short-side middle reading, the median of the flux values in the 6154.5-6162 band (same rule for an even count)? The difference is 0.15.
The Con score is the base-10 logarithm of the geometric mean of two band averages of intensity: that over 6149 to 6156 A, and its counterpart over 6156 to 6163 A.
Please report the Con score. 0.812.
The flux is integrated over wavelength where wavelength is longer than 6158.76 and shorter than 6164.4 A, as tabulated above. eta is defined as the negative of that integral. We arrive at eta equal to -36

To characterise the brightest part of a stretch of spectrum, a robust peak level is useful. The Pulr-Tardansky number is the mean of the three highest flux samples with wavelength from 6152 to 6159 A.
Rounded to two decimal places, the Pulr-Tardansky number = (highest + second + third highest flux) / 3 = 6.55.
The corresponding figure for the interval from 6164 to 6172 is 6.24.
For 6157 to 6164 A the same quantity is 6.38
